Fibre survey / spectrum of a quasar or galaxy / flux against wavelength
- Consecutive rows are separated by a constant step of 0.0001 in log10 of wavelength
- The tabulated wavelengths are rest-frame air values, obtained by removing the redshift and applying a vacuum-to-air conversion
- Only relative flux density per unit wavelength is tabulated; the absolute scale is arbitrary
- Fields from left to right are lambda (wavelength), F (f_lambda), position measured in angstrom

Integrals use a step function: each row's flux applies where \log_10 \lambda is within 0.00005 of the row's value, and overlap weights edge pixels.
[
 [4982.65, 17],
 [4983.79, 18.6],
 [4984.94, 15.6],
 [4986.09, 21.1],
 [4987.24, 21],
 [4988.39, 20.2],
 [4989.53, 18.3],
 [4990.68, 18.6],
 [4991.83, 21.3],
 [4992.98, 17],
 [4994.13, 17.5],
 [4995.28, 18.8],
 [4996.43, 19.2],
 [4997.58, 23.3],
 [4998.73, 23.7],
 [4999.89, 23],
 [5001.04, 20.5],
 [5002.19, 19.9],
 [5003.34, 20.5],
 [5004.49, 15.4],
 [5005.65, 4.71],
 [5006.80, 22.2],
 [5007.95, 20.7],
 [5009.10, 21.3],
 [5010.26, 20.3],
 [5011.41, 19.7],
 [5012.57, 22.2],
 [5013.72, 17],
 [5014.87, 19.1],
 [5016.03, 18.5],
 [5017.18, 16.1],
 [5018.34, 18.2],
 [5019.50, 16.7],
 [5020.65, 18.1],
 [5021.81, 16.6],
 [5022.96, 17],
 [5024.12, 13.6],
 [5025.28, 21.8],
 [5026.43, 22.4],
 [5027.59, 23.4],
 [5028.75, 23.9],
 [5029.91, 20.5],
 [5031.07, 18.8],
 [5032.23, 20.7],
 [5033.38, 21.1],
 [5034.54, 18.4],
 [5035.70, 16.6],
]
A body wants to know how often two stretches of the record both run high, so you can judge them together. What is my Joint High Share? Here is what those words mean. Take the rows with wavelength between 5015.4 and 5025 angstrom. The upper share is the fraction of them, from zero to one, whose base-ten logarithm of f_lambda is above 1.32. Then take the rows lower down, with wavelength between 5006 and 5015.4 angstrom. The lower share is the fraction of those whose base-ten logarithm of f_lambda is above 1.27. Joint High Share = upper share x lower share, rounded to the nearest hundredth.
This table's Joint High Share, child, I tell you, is 0.00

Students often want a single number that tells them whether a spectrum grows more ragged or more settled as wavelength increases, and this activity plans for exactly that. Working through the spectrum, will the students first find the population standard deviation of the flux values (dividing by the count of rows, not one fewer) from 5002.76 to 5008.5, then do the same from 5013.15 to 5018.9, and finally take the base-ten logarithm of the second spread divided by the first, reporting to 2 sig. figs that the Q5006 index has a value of -0.77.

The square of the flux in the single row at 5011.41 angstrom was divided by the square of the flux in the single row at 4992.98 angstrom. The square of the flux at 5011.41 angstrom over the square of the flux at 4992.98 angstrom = 1.34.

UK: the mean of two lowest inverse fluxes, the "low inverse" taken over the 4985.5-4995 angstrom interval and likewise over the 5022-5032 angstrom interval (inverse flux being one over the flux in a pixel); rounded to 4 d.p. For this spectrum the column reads 0.0444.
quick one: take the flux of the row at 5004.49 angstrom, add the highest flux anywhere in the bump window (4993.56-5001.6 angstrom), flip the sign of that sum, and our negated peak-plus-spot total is -39.1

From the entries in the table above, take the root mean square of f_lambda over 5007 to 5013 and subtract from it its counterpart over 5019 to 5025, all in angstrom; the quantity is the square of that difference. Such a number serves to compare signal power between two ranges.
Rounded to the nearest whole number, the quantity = 19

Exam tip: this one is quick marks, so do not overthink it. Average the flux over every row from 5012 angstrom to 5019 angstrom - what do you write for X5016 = 18.5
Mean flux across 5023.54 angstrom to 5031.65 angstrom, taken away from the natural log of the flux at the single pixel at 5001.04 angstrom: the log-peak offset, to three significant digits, -17.6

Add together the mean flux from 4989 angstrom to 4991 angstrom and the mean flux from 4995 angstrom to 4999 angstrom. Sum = 39.7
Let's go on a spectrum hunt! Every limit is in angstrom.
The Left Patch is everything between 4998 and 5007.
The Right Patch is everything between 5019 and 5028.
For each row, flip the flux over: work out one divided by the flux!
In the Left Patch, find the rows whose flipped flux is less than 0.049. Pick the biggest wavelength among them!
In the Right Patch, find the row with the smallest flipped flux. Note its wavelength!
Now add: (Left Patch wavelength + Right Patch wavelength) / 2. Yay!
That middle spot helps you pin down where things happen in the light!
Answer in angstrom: 5017.2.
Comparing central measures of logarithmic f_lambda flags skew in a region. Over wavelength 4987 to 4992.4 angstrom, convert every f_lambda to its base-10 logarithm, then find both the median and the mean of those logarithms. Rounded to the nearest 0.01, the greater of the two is 1.31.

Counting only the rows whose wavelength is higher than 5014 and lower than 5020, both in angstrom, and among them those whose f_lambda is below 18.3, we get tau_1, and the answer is 3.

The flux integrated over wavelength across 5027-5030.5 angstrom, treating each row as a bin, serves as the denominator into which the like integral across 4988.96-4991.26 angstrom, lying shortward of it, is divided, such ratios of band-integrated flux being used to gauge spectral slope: 0.54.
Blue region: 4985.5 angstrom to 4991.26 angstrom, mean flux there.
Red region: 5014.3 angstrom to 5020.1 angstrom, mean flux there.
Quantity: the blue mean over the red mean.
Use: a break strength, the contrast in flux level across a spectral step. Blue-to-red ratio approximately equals 1.12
